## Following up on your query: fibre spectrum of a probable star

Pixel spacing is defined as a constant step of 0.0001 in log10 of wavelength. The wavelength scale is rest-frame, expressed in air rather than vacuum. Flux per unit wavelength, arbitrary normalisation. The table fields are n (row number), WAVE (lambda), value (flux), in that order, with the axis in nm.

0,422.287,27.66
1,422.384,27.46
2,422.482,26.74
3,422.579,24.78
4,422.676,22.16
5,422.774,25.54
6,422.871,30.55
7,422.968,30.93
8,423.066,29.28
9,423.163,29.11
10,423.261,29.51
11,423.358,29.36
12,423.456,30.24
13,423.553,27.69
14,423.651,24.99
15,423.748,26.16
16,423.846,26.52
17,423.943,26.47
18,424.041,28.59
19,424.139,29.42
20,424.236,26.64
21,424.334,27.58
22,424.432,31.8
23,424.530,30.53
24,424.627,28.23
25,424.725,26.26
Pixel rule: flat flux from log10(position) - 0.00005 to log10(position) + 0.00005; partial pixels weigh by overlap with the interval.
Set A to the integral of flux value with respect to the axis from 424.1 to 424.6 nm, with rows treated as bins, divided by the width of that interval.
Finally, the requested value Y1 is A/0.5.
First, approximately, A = 29.2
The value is 58.4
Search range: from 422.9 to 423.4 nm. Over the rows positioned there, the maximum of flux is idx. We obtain 30.93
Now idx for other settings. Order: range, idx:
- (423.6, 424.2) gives 29.42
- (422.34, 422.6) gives 27.46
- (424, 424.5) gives 31.8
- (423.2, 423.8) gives 30.24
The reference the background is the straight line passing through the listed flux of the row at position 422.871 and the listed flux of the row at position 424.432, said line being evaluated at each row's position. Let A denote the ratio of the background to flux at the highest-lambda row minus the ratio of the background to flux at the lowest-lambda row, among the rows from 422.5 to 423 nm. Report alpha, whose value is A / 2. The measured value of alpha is -0.12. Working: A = -0.23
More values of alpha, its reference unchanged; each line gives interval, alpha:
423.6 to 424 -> -0.03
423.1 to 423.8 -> 0.07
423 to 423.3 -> 0.00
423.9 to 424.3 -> 0.00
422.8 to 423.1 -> 0.02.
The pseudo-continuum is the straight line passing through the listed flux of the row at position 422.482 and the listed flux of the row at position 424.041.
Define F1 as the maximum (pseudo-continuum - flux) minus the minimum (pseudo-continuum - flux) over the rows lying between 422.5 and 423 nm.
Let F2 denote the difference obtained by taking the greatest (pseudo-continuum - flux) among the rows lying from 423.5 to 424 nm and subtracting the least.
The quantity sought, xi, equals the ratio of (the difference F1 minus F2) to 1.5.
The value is 3.7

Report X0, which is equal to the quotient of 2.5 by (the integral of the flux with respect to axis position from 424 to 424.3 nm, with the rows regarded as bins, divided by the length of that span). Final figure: 0.0887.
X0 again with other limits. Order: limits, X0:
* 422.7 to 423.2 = 0.0870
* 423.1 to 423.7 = 0.0877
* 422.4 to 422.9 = 0.0967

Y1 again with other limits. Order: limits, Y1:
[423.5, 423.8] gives 52.7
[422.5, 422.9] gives 51.2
